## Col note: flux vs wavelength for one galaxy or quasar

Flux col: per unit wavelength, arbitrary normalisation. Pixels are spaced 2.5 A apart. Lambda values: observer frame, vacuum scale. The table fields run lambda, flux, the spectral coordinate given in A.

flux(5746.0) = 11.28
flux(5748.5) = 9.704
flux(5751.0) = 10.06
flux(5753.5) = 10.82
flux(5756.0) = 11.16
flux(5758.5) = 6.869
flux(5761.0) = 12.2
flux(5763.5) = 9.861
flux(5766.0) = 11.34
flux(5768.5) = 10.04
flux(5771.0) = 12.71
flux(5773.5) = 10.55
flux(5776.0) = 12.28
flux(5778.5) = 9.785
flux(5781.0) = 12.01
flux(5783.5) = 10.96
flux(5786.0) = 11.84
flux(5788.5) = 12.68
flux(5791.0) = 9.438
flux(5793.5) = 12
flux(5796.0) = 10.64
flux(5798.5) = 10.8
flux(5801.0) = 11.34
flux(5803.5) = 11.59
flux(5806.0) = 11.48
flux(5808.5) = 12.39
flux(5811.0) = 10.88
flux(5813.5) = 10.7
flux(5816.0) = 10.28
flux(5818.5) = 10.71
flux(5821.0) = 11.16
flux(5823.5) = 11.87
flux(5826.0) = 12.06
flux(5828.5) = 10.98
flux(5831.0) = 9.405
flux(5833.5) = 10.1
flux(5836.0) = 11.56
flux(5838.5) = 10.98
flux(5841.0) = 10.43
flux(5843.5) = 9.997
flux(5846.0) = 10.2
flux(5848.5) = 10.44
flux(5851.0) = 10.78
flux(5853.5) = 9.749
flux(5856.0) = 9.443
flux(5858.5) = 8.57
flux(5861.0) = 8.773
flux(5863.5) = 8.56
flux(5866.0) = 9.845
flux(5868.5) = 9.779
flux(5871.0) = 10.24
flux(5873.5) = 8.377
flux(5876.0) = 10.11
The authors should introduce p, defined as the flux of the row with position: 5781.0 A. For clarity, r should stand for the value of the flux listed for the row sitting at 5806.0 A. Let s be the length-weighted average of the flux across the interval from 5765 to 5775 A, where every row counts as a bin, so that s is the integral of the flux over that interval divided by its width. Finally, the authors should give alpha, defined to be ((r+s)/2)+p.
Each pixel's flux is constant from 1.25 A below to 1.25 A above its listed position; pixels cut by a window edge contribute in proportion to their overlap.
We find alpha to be 23.3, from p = 12.01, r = 11.48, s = 11.2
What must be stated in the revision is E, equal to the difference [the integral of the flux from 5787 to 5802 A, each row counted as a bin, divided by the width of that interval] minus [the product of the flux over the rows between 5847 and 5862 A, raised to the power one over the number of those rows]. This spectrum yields 2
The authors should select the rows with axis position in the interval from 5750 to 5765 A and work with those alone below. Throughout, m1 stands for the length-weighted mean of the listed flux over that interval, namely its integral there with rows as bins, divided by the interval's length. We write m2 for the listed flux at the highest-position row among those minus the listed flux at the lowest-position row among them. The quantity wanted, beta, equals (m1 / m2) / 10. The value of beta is -5.1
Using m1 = 10.2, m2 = -0.2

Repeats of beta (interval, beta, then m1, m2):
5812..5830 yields 4.0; 11.1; 0.3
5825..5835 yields -0.5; 10.6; -2.0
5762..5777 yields 0.5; 11.1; 2.4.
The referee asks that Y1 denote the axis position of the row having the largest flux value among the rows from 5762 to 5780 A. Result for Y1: 5771.0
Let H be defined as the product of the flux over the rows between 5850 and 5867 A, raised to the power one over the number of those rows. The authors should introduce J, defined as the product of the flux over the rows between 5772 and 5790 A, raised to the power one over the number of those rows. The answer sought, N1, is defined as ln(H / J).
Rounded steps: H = 9.4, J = 11.4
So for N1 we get -0.197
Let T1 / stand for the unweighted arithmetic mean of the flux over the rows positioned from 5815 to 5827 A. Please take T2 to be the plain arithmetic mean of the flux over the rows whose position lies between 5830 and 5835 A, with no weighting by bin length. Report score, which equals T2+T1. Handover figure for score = 21.0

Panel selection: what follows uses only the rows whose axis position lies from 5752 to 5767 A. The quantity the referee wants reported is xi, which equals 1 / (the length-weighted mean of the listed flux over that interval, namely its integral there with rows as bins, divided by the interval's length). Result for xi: 0.097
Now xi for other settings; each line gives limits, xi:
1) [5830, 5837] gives 0.097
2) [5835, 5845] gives 0.093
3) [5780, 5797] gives 0.088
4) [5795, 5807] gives 0.089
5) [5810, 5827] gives 0.090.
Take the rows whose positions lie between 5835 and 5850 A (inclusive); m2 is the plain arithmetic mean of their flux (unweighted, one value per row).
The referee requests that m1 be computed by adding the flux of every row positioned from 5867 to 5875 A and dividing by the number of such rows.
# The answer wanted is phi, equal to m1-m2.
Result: -1.1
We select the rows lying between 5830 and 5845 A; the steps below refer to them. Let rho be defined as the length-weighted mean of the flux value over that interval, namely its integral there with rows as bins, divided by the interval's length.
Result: 10.4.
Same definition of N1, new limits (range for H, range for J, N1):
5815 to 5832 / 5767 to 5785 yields -0.023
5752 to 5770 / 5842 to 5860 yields 0.032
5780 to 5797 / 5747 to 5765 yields 0.128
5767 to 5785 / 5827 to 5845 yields 0.062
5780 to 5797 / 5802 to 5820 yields 0.017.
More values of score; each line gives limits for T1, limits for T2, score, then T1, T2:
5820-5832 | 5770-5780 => 22.4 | 11.1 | 11.3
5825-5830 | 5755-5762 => 21.6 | 11.5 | 10.1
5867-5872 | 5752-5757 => 21.0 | 10.0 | 11.0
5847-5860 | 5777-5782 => 20.7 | 9.8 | 10.9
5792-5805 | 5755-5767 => 21.6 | 11.3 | 10.3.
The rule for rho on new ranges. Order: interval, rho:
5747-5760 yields 9.8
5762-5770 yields 10.5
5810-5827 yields 11.1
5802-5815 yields 11.4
